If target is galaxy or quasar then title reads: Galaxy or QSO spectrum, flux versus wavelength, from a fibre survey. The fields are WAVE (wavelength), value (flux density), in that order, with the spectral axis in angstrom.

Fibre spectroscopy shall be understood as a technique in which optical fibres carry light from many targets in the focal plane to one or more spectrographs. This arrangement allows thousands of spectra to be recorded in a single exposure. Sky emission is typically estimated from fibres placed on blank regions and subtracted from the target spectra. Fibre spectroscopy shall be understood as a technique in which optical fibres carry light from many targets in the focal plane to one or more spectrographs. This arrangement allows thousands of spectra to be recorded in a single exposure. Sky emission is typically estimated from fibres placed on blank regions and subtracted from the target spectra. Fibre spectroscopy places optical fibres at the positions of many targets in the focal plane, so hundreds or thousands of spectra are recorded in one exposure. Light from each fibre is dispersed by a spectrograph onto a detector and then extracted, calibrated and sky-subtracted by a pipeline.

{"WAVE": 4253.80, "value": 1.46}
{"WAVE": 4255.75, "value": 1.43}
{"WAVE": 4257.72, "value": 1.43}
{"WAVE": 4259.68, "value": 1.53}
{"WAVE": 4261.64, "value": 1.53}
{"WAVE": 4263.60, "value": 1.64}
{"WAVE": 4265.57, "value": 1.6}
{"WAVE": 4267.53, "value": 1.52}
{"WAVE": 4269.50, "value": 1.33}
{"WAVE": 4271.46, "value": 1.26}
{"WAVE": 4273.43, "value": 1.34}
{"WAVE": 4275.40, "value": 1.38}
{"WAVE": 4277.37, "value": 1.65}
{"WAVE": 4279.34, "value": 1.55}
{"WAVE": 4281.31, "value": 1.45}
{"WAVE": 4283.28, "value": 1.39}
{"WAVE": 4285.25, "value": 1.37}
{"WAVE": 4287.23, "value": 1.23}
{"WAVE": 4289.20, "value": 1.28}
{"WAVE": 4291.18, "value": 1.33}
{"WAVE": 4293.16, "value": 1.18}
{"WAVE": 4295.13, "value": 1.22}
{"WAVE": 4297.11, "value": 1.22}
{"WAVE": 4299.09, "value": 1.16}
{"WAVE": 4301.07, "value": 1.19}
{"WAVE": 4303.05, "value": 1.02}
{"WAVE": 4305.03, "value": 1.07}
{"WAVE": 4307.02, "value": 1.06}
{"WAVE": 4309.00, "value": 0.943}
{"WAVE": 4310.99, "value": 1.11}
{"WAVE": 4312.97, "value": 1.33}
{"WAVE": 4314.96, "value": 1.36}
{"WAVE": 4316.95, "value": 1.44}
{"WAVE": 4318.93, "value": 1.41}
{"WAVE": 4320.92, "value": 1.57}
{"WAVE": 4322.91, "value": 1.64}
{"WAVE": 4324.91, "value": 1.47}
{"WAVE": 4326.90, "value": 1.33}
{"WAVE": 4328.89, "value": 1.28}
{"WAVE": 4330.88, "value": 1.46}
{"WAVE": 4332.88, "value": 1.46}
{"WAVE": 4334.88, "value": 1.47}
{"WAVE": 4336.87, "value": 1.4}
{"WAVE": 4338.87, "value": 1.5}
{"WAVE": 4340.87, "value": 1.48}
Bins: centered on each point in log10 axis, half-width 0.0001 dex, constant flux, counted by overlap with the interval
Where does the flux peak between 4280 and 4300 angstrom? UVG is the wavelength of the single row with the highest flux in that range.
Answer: 4281.31 angstrom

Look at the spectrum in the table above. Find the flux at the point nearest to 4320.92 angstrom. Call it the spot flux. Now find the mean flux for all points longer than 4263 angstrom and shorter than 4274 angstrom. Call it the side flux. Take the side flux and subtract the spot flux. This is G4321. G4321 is -0.12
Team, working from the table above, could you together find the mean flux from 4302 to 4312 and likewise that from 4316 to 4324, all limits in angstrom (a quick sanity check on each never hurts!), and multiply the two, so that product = 1.58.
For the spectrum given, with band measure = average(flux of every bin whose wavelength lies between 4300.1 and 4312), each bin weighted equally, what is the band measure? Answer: 1.07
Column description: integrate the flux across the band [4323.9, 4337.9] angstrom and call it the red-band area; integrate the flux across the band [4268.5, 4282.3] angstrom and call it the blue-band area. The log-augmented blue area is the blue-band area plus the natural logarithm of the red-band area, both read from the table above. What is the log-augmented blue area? 22.6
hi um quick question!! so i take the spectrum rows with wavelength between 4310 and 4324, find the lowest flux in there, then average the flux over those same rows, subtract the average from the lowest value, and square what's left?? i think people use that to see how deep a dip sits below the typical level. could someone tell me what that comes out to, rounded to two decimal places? 0.09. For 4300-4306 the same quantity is 0.01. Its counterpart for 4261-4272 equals 0.05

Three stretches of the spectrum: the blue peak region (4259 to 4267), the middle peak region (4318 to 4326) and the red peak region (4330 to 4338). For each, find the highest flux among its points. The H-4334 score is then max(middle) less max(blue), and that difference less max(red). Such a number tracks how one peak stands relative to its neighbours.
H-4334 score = -1.47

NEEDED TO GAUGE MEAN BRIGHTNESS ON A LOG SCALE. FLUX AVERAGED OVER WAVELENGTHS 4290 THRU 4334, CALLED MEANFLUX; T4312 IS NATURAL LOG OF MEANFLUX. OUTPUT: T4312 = 0.25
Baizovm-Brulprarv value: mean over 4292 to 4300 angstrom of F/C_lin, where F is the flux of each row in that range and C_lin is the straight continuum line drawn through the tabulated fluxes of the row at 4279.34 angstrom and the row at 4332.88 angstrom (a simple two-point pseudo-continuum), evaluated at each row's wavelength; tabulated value 0.79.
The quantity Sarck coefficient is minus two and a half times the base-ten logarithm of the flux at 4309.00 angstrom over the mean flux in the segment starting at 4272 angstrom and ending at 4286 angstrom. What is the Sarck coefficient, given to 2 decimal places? 0.46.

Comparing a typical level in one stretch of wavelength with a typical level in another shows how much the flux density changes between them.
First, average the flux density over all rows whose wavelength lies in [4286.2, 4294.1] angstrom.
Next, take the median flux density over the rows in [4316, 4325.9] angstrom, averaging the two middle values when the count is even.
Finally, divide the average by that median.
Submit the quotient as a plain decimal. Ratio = 0.85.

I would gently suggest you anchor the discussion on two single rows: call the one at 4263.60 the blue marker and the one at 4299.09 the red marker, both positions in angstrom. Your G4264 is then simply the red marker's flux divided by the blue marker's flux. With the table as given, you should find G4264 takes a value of 0.71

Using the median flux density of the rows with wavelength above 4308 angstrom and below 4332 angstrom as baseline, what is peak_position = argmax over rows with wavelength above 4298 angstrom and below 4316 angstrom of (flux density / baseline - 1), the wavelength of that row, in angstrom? 4314.96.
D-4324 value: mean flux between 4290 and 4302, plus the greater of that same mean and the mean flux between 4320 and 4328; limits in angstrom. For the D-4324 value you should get 2.72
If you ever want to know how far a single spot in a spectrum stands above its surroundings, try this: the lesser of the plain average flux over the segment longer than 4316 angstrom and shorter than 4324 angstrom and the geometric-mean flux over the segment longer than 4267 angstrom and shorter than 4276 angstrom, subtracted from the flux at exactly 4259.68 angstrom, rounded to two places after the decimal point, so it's 0.17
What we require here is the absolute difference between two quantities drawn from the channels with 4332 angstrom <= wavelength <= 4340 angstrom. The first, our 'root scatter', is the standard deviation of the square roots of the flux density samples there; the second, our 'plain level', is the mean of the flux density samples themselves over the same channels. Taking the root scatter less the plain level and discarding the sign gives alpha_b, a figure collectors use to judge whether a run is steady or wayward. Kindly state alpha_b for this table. 1.44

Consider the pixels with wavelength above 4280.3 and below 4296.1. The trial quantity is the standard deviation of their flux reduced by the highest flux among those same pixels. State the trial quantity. -1.36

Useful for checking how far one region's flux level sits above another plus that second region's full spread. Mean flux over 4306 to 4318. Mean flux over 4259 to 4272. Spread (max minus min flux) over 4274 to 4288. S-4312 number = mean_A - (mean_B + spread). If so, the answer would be -0.7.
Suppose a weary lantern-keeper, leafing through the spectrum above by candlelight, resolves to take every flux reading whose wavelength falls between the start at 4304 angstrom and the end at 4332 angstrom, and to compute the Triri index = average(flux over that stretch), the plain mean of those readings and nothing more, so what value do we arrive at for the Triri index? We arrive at 1.320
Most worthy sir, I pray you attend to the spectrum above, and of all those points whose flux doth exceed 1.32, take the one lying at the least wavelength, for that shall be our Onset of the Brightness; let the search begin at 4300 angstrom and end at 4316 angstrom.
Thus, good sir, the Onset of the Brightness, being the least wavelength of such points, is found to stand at 4312.97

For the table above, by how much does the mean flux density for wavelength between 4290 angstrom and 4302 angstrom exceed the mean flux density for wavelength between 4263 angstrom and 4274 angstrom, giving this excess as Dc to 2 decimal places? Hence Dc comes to -0.23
